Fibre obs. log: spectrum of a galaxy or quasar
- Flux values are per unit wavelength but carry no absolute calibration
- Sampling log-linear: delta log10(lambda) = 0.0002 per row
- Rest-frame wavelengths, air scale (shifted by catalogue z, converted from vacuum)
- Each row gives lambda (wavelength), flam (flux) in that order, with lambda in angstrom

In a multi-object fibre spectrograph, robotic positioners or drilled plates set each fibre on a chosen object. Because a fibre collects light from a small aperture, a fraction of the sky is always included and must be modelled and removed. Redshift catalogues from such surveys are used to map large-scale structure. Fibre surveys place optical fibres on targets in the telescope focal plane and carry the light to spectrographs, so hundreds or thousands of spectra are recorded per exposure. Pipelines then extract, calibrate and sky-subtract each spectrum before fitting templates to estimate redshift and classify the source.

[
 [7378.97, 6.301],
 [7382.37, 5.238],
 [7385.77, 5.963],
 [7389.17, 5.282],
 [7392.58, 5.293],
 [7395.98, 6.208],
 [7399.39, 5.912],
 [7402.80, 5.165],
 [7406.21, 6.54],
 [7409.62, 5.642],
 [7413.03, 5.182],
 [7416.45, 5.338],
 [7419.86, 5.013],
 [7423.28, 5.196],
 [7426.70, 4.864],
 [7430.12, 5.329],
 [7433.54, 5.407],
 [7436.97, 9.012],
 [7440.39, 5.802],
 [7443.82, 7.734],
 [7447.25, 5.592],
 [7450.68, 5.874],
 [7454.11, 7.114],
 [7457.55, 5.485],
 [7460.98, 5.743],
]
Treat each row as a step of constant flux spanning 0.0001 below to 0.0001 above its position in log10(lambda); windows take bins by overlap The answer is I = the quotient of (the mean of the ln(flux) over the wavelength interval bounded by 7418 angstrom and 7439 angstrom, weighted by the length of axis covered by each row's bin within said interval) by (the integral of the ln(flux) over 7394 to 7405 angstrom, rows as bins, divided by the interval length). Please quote 0.99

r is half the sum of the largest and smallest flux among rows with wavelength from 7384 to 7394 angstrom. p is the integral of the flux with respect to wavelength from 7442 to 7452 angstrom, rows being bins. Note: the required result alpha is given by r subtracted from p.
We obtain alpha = 58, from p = 64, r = 5.6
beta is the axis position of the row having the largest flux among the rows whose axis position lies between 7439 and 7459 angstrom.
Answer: 7443.82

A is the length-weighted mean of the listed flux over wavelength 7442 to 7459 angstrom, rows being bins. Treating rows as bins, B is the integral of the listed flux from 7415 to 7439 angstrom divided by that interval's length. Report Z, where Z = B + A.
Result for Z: 12.11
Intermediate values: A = 6.37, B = 5.7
